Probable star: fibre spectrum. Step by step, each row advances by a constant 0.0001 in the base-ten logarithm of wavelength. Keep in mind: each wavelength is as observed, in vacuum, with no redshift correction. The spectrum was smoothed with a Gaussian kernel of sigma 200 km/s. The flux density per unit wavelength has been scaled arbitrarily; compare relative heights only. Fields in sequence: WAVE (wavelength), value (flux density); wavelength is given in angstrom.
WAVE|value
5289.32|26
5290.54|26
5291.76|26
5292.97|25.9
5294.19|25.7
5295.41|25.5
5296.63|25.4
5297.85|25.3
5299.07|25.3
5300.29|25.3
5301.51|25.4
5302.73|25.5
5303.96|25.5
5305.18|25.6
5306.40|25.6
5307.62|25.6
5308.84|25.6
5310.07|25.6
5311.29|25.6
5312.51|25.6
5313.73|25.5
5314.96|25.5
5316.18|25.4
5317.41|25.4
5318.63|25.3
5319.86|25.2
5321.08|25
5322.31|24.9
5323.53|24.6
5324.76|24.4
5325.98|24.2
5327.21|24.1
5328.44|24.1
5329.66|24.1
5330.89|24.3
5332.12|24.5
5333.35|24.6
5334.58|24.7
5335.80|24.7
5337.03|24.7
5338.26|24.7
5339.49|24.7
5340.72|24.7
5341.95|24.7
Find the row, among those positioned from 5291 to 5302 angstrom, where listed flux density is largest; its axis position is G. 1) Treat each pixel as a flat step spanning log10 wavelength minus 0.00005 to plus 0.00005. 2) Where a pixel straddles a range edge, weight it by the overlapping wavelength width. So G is 5291.76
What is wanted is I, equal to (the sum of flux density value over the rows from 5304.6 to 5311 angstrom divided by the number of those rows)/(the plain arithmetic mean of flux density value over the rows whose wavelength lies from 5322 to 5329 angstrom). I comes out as 1.05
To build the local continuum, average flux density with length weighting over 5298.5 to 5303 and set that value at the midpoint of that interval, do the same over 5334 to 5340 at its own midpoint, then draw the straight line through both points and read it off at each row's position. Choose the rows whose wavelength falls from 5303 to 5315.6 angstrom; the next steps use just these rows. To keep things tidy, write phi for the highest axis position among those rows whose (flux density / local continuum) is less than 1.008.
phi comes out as 5303.96 angstrom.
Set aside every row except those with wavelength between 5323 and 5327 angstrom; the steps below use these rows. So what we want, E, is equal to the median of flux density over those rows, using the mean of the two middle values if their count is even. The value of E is 24.4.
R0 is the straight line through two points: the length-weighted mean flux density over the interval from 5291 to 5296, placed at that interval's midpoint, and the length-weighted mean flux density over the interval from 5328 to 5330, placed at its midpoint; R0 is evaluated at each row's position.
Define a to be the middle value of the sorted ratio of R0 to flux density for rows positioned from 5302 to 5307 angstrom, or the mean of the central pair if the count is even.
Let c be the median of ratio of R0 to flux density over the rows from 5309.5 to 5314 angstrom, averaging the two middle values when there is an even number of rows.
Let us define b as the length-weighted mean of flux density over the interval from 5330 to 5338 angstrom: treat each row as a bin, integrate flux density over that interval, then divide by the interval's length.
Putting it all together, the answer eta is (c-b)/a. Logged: -23.8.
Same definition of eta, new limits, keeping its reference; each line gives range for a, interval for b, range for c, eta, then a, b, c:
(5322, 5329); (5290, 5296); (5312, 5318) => -24.8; 1.002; 25.8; 0.97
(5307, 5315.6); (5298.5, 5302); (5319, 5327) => -24.9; 0.976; 25.3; 0.99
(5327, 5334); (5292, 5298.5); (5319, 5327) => -24.7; 0.997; 25.6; 0.99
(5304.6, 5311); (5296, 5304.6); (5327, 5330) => -24.8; 0.983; 25.4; 1.00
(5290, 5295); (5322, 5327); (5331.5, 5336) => -23.6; 0.998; 24.5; 0.97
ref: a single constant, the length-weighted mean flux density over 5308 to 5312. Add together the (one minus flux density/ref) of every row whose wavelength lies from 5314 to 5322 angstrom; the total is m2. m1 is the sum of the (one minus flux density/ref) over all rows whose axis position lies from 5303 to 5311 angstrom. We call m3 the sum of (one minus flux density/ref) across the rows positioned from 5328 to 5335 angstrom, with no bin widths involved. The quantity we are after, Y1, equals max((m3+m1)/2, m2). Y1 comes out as 0.15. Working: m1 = 0.01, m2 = 0.07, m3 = 0.29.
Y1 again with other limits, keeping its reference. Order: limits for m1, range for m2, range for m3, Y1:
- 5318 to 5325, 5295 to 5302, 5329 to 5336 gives 0.21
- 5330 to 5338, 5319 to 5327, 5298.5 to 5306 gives 0.21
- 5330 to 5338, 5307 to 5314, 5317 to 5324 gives 0.18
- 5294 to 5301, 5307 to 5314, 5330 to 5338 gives 0.14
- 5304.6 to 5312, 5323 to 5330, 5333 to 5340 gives 0.32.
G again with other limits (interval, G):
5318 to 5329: 5318.63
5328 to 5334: 5333.35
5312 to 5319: 5312.51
